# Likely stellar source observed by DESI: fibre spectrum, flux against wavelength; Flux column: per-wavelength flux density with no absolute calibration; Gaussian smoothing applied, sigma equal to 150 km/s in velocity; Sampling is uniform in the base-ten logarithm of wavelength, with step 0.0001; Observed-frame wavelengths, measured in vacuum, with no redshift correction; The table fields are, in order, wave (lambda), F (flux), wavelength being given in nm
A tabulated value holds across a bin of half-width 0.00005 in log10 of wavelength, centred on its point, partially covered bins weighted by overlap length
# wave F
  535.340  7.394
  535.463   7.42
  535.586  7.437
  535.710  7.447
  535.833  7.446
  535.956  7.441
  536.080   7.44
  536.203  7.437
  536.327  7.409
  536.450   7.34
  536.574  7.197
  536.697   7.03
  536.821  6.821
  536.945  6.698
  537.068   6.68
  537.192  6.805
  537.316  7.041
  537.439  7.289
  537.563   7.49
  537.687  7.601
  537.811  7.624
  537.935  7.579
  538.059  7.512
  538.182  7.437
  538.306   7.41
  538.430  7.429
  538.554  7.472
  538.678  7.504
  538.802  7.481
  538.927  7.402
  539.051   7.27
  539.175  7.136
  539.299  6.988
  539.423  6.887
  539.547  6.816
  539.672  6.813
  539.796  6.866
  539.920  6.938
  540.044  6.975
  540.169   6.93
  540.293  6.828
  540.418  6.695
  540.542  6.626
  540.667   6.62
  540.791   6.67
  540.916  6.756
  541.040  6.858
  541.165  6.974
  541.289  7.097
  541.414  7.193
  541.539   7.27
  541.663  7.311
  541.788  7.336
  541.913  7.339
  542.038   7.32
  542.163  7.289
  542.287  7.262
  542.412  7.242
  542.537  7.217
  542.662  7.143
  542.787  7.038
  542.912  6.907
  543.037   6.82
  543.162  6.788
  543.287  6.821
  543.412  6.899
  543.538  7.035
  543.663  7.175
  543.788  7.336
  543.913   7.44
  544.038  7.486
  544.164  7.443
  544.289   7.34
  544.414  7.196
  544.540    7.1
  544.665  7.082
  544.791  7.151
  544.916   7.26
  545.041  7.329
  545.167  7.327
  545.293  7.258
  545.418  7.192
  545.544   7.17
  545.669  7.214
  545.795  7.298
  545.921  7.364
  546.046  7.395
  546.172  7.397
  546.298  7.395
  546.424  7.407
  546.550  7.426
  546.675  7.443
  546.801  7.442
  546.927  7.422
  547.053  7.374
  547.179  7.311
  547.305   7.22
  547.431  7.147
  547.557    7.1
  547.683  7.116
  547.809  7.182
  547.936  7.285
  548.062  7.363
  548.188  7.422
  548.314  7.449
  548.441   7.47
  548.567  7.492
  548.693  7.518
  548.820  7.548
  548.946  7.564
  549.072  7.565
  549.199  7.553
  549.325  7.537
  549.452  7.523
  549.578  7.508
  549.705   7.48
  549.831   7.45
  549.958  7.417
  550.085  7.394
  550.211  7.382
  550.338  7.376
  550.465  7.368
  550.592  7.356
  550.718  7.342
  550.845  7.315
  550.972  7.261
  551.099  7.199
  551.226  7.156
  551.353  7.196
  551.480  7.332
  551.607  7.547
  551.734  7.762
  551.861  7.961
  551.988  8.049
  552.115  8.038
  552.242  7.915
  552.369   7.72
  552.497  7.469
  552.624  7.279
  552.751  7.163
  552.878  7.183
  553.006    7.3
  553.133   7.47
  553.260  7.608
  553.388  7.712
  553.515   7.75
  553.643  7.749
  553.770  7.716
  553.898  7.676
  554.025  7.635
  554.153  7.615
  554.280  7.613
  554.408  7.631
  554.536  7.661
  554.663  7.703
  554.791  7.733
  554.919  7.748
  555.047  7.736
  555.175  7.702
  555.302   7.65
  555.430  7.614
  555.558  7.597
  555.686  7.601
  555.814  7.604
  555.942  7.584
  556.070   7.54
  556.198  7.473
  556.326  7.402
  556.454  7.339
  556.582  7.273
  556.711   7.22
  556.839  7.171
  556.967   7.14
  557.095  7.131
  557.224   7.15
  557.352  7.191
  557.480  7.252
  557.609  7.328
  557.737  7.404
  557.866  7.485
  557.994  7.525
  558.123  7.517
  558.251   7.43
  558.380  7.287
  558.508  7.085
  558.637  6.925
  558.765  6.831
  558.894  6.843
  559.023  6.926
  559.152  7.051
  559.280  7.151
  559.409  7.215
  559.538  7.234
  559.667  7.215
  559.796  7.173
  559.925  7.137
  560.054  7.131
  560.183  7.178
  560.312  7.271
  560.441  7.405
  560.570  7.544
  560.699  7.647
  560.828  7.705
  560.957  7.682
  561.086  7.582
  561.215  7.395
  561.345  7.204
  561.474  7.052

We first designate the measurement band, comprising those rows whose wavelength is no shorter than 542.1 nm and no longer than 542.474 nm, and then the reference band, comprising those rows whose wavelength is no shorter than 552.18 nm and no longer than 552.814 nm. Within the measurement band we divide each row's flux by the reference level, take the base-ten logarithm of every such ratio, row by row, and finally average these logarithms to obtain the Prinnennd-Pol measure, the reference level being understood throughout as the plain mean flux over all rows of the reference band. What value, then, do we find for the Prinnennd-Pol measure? -0.014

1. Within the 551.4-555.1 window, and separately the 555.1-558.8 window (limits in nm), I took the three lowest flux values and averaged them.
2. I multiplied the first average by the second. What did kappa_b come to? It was 50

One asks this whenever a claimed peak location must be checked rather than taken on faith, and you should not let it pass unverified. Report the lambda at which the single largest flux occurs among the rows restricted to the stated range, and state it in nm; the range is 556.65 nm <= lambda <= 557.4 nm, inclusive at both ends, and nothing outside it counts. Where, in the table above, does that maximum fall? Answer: 556.711 nm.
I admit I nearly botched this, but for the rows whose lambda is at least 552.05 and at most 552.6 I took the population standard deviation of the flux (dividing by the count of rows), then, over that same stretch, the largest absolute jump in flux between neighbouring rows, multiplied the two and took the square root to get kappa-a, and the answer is 0.23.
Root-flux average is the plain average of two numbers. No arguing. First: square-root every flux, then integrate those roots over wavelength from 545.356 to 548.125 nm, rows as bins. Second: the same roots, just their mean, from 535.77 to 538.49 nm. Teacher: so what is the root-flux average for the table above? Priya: 5.1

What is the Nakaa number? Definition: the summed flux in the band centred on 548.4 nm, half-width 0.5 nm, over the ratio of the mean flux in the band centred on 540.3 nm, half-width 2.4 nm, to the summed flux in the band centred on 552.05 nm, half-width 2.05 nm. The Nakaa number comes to 2009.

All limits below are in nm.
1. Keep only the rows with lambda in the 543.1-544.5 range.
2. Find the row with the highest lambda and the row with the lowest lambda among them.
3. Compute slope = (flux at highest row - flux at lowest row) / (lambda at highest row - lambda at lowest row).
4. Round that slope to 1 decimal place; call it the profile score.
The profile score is 0.3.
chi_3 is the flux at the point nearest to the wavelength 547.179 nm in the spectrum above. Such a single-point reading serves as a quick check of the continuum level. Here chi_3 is 7.311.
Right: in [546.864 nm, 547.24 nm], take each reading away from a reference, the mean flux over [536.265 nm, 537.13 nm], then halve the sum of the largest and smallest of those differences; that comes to -0.34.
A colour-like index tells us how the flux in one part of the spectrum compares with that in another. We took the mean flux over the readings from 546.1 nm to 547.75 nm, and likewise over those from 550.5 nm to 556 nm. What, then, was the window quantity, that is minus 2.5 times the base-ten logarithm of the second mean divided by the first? -0.036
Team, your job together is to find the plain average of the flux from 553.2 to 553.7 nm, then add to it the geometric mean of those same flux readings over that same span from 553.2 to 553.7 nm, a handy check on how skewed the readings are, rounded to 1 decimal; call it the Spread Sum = 15.4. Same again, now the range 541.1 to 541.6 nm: 14.3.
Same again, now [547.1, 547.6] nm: 14.4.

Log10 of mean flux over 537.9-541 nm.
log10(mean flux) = 0.850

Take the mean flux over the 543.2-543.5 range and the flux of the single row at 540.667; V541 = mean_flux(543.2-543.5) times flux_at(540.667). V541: 45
